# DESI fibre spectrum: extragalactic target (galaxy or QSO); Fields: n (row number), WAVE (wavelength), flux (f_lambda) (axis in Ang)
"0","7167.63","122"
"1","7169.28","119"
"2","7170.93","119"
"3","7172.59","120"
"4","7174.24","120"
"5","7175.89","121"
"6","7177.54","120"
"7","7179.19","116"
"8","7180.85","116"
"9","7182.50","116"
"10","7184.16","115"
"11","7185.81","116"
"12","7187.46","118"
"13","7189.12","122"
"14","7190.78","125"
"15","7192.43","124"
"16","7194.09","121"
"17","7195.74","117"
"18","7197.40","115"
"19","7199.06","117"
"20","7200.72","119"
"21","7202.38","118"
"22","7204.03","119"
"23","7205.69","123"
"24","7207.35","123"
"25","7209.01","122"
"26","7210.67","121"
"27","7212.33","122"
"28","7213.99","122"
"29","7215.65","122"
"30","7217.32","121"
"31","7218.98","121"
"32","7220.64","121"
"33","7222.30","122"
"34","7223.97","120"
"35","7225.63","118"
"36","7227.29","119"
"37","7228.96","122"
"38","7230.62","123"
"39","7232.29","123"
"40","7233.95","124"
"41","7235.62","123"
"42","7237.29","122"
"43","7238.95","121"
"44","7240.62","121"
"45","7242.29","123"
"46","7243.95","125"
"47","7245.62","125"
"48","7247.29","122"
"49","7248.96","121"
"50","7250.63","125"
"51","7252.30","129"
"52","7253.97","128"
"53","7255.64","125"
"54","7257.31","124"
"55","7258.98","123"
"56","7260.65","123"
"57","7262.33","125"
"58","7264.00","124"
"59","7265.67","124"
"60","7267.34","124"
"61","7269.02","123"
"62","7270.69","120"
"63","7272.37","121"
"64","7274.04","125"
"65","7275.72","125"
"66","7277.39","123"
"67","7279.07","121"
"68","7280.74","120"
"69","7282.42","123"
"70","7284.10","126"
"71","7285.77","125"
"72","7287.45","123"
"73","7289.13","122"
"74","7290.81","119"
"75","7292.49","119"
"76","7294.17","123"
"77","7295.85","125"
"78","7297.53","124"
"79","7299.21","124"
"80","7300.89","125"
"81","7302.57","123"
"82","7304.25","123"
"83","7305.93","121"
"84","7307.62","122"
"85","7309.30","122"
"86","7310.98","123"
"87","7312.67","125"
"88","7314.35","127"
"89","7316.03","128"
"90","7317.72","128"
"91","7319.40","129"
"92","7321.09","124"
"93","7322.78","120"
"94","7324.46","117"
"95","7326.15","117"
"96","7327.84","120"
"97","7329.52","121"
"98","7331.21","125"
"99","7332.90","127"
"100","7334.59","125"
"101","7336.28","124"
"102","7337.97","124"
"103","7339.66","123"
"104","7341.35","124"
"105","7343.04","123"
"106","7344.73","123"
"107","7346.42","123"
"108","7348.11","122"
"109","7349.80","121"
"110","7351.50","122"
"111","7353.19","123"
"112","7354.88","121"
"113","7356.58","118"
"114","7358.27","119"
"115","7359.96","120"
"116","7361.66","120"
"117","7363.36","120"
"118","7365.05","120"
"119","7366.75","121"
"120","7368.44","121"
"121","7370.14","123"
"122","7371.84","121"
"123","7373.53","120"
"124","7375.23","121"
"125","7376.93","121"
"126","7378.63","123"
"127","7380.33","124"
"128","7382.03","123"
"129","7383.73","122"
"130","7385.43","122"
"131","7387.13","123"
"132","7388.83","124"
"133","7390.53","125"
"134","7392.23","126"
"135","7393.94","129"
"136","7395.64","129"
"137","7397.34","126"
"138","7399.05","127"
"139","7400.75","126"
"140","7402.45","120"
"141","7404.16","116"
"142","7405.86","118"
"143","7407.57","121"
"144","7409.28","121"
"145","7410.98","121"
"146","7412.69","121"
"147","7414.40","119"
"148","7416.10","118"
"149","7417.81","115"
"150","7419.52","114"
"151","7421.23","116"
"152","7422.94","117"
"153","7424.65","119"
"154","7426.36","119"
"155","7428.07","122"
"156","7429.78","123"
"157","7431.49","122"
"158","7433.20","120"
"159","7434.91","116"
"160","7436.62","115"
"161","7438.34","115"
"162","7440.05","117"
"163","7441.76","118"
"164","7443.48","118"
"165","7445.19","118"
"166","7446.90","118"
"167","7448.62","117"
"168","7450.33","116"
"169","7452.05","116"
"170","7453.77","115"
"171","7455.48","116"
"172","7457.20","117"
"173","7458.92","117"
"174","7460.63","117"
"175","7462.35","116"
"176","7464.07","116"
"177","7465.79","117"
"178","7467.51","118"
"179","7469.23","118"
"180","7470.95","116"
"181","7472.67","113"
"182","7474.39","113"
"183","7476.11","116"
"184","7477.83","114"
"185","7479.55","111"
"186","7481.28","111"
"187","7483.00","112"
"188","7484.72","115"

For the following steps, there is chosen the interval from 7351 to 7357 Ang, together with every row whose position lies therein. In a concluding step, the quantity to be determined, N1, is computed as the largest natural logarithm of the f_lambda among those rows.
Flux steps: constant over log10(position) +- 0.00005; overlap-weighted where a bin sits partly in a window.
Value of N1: 4.81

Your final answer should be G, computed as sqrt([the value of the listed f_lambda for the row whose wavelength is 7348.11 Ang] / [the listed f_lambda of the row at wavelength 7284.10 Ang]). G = 0.984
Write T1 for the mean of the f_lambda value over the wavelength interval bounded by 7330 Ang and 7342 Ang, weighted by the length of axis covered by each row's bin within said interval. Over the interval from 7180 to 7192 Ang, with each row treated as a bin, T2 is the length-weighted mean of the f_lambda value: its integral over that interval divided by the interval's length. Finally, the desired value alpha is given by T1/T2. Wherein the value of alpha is 1.05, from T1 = 124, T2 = 118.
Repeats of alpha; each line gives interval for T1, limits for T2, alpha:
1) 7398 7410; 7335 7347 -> 0.98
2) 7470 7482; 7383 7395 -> 0.91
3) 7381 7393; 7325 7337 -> 1.01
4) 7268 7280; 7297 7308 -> 1.00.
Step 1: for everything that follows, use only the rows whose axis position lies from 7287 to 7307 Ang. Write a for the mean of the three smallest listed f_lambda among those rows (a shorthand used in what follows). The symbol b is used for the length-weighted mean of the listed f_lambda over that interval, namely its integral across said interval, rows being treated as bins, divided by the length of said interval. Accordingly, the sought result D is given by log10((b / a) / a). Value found -2.07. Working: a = 120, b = 123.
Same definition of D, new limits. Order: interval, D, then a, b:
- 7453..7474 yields -2.05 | 115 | 116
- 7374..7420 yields -2.03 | 115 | 122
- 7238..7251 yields -2.08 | 121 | 123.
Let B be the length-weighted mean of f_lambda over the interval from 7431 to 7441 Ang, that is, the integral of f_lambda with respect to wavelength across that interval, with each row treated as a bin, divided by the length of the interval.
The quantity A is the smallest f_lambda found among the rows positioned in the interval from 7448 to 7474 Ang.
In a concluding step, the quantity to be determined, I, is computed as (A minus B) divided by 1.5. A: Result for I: -2.9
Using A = 113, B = 117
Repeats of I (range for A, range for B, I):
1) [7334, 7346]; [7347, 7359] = 1.4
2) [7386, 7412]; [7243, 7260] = -5.8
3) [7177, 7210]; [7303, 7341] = -5.6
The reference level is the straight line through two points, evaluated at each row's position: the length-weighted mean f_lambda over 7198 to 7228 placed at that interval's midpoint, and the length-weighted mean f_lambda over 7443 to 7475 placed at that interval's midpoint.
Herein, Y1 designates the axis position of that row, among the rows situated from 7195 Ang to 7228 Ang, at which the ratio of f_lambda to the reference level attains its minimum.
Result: 7197.40 Ang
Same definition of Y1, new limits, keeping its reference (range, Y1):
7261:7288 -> 7270.69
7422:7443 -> 7436.62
